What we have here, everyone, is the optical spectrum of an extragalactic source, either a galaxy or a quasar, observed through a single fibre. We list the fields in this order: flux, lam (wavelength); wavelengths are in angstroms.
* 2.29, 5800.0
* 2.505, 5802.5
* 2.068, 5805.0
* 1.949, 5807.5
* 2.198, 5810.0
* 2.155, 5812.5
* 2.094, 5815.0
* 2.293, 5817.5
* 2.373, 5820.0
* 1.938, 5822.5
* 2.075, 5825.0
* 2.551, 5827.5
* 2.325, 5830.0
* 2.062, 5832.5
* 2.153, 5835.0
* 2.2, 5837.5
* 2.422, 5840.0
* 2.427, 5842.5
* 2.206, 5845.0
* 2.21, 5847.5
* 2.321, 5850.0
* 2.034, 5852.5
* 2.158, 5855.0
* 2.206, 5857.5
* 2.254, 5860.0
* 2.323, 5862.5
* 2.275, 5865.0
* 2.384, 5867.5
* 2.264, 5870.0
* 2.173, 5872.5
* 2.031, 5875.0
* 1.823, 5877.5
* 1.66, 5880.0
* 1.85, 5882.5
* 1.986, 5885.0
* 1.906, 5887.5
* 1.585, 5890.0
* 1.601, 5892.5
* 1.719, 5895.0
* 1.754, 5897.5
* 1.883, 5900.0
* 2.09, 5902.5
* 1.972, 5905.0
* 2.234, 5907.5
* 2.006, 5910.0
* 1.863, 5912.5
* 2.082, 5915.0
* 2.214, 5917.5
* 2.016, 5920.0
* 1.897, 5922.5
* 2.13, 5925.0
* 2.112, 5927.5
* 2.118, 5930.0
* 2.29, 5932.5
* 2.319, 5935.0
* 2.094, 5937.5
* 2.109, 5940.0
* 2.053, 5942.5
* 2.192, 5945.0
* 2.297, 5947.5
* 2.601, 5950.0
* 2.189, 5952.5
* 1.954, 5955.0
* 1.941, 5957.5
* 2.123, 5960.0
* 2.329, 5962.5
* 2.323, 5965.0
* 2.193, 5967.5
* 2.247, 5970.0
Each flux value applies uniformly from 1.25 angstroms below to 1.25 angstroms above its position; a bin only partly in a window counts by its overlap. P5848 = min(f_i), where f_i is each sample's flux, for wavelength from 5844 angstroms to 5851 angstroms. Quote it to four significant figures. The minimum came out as 2.206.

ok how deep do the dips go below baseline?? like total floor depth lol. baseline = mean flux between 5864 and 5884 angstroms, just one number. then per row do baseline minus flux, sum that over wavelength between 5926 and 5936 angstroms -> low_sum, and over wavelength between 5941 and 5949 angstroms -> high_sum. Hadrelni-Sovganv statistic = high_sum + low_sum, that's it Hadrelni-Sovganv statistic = -1.0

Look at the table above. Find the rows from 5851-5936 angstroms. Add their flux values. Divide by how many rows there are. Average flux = 2.04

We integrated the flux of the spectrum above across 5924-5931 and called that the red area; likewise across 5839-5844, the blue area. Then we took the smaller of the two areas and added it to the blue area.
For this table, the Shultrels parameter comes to 24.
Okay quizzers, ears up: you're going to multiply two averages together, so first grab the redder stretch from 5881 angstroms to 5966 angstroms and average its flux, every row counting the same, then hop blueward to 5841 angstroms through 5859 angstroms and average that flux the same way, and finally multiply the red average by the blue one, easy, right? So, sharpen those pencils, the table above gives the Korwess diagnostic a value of 4.57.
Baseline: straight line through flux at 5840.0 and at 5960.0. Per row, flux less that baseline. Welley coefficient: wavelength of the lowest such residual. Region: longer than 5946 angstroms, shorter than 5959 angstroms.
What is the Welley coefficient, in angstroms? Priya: 5957.5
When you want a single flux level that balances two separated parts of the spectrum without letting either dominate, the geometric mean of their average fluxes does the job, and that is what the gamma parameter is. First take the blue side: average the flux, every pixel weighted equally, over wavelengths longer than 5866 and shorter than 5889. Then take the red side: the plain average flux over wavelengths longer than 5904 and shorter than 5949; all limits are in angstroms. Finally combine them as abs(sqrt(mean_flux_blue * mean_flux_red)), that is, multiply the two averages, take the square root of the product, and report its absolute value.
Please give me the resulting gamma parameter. 2.06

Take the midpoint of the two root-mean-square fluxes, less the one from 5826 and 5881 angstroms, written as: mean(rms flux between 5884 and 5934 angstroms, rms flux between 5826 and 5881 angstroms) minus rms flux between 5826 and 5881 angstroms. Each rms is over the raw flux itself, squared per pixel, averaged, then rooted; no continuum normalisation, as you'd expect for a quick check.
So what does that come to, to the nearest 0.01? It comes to -0.11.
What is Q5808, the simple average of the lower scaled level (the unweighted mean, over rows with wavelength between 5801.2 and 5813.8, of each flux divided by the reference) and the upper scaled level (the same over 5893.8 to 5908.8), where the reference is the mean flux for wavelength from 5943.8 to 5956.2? 0.92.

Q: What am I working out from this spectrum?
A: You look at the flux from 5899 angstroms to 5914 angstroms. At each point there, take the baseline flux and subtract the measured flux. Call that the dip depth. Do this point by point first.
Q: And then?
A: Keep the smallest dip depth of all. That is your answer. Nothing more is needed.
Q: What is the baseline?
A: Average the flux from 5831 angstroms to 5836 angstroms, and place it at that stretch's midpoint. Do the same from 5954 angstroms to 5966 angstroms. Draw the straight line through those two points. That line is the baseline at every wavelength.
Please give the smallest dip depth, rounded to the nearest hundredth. -0.11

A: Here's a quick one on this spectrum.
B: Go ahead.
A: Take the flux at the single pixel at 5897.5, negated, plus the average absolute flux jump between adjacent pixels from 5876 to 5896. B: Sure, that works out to -1.6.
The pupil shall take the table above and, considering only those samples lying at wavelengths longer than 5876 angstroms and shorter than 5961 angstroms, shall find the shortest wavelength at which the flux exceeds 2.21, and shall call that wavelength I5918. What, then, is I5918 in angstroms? 5907.5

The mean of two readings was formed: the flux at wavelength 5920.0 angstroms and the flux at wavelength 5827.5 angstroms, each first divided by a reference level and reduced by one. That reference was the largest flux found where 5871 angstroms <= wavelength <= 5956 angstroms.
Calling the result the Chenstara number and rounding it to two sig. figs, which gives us -0.12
